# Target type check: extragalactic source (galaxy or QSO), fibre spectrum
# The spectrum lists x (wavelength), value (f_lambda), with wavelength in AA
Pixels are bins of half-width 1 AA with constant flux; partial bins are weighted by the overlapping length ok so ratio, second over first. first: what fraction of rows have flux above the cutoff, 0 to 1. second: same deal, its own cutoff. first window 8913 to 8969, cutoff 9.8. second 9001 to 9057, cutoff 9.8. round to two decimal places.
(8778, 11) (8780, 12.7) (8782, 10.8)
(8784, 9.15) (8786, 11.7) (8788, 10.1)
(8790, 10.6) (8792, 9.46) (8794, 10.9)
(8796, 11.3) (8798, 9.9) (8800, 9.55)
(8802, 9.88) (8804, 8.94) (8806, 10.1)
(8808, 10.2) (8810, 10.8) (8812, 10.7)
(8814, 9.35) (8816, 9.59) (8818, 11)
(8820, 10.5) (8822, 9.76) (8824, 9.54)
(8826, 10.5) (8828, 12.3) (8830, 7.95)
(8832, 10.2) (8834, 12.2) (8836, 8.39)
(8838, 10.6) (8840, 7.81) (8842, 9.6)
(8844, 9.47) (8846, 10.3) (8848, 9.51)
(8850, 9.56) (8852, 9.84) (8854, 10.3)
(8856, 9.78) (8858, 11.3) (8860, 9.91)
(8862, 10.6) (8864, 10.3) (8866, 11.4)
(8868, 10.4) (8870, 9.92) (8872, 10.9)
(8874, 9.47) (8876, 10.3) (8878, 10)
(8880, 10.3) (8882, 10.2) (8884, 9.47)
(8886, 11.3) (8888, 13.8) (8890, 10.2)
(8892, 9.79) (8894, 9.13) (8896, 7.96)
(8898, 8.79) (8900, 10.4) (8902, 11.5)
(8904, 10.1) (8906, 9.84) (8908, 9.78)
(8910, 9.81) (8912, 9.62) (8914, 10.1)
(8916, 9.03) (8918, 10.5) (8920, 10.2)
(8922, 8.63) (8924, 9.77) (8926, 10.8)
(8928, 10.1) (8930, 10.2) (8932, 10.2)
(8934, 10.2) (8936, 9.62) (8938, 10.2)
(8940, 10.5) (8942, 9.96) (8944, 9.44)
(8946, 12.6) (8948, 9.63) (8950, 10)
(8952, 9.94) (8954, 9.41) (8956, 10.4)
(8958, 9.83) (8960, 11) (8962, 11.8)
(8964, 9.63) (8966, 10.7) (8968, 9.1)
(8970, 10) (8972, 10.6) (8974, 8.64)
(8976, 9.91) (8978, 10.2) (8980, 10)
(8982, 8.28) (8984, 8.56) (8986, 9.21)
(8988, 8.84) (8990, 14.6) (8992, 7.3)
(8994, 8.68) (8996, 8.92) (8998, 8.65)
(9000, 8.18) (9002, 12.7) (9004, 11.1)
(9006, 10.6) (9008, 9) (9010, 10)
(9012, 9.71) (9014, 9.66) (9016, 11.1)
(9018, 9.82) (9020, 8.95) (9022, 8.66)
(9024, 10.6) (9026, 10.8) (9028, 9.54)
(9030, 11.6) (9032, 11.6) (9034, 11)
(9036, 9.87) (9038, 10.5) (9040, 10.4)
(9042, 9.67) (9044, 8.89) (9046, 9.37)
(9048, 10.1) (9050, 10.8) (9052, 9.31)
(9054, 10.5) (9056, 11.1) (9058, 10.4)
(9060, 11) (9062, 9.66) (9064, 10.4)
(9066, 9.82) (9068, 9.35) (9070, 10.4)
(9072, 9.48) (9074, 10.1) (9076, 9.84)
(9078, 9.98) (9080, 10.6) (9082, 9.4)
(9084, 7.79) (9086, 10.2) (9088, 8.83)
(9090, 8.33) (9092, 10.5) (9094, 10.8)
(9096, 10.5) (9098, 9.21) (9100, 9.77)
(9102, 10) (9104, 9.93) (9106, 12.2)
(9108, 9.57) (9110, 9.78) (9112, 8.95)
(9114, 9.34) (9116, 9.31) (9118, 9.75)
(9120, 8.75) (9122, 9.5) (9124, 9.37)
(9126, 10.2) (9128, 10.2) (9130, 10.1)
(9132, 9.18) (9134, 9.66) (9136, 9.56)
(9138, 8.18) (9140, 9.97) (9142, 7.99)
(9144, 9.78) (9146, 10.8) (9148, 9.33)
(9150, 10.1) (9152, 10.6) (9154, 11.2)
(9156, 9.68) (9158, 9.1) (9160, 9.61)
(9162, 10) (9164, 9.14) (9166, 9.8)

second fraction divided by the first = 0.95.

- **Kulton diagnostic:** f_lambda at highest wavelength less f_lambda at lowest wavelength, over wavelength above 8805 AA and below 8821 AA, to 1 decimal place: 0.4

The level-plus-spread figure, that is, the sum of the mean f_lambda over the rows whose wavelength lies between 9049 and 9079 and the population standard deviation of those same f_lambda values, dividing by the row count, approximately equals 10.7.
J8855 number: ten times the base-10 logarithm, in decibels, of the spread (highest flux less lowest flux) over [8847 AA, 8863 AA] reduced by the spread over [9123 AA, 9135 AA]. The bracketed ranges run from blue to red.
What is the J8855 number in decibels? -1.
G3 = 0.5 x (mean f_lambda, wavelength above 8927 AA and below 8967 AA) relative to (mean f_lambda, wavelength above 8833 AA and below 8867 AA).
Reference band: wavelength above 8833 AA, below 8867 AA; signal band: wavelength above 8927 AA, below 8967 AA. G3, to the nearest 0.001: 0.511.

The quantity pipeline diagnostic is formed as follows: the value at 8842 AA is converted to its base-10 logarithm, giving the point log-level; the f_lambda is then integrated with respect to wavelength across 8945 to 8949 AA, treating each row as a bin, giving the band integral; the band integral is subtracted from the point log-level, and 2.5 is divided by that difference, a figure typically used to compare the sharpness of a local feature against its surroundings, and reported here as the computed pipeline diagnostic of -0.058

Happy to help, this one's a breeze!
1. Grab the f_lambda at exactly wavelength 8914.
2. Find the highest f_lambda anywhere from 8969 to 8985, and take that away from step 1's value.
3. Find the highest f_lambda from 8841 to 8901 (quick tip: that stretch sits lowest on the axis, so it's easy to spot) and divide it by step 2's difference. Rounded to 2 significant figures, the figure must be -28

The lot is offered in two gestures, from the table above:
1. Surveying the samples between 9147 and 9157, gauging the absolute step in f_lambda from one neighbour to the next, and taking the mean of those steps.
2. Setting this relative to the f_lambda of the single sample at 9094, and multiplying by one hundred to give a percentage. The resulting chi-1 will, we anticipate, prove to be 7.8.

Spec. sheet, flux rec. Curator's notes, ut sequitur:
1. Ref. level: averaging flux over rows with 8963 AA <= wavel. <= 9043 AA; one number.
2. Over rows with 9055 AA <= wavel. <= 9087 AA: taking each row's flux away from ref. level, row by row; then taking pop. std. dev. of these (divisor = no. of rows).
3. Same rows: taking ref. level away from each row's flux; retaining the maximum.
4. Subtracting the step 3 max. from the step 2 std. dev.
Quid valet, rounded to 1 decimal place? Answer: -0.4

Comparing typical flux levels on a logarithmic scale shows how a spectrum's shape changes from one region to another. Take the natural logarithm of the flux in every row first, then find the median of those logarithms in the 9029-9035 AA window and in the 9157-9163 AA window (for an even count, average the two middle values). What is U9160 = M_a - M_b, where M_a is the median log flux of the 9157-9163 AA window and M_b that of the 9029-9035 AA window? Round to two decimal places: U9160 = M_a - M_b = -0.19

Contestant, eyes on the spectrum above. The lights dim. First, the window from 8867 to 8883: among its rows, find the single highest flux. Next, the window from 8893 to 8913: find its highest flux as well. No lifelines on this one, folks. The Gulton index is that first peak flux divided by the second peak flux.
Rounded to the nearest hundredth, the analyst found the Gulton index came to 0.95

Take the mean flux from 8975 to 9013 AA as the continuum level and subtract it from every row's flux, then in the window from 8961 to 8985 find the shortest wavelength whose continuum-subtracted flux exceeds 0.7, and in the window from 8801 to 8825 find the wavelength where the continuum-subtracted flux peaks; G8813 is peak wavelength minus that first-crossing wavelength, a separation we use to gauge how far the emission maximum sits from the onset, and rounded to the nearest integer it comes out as -144 AA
